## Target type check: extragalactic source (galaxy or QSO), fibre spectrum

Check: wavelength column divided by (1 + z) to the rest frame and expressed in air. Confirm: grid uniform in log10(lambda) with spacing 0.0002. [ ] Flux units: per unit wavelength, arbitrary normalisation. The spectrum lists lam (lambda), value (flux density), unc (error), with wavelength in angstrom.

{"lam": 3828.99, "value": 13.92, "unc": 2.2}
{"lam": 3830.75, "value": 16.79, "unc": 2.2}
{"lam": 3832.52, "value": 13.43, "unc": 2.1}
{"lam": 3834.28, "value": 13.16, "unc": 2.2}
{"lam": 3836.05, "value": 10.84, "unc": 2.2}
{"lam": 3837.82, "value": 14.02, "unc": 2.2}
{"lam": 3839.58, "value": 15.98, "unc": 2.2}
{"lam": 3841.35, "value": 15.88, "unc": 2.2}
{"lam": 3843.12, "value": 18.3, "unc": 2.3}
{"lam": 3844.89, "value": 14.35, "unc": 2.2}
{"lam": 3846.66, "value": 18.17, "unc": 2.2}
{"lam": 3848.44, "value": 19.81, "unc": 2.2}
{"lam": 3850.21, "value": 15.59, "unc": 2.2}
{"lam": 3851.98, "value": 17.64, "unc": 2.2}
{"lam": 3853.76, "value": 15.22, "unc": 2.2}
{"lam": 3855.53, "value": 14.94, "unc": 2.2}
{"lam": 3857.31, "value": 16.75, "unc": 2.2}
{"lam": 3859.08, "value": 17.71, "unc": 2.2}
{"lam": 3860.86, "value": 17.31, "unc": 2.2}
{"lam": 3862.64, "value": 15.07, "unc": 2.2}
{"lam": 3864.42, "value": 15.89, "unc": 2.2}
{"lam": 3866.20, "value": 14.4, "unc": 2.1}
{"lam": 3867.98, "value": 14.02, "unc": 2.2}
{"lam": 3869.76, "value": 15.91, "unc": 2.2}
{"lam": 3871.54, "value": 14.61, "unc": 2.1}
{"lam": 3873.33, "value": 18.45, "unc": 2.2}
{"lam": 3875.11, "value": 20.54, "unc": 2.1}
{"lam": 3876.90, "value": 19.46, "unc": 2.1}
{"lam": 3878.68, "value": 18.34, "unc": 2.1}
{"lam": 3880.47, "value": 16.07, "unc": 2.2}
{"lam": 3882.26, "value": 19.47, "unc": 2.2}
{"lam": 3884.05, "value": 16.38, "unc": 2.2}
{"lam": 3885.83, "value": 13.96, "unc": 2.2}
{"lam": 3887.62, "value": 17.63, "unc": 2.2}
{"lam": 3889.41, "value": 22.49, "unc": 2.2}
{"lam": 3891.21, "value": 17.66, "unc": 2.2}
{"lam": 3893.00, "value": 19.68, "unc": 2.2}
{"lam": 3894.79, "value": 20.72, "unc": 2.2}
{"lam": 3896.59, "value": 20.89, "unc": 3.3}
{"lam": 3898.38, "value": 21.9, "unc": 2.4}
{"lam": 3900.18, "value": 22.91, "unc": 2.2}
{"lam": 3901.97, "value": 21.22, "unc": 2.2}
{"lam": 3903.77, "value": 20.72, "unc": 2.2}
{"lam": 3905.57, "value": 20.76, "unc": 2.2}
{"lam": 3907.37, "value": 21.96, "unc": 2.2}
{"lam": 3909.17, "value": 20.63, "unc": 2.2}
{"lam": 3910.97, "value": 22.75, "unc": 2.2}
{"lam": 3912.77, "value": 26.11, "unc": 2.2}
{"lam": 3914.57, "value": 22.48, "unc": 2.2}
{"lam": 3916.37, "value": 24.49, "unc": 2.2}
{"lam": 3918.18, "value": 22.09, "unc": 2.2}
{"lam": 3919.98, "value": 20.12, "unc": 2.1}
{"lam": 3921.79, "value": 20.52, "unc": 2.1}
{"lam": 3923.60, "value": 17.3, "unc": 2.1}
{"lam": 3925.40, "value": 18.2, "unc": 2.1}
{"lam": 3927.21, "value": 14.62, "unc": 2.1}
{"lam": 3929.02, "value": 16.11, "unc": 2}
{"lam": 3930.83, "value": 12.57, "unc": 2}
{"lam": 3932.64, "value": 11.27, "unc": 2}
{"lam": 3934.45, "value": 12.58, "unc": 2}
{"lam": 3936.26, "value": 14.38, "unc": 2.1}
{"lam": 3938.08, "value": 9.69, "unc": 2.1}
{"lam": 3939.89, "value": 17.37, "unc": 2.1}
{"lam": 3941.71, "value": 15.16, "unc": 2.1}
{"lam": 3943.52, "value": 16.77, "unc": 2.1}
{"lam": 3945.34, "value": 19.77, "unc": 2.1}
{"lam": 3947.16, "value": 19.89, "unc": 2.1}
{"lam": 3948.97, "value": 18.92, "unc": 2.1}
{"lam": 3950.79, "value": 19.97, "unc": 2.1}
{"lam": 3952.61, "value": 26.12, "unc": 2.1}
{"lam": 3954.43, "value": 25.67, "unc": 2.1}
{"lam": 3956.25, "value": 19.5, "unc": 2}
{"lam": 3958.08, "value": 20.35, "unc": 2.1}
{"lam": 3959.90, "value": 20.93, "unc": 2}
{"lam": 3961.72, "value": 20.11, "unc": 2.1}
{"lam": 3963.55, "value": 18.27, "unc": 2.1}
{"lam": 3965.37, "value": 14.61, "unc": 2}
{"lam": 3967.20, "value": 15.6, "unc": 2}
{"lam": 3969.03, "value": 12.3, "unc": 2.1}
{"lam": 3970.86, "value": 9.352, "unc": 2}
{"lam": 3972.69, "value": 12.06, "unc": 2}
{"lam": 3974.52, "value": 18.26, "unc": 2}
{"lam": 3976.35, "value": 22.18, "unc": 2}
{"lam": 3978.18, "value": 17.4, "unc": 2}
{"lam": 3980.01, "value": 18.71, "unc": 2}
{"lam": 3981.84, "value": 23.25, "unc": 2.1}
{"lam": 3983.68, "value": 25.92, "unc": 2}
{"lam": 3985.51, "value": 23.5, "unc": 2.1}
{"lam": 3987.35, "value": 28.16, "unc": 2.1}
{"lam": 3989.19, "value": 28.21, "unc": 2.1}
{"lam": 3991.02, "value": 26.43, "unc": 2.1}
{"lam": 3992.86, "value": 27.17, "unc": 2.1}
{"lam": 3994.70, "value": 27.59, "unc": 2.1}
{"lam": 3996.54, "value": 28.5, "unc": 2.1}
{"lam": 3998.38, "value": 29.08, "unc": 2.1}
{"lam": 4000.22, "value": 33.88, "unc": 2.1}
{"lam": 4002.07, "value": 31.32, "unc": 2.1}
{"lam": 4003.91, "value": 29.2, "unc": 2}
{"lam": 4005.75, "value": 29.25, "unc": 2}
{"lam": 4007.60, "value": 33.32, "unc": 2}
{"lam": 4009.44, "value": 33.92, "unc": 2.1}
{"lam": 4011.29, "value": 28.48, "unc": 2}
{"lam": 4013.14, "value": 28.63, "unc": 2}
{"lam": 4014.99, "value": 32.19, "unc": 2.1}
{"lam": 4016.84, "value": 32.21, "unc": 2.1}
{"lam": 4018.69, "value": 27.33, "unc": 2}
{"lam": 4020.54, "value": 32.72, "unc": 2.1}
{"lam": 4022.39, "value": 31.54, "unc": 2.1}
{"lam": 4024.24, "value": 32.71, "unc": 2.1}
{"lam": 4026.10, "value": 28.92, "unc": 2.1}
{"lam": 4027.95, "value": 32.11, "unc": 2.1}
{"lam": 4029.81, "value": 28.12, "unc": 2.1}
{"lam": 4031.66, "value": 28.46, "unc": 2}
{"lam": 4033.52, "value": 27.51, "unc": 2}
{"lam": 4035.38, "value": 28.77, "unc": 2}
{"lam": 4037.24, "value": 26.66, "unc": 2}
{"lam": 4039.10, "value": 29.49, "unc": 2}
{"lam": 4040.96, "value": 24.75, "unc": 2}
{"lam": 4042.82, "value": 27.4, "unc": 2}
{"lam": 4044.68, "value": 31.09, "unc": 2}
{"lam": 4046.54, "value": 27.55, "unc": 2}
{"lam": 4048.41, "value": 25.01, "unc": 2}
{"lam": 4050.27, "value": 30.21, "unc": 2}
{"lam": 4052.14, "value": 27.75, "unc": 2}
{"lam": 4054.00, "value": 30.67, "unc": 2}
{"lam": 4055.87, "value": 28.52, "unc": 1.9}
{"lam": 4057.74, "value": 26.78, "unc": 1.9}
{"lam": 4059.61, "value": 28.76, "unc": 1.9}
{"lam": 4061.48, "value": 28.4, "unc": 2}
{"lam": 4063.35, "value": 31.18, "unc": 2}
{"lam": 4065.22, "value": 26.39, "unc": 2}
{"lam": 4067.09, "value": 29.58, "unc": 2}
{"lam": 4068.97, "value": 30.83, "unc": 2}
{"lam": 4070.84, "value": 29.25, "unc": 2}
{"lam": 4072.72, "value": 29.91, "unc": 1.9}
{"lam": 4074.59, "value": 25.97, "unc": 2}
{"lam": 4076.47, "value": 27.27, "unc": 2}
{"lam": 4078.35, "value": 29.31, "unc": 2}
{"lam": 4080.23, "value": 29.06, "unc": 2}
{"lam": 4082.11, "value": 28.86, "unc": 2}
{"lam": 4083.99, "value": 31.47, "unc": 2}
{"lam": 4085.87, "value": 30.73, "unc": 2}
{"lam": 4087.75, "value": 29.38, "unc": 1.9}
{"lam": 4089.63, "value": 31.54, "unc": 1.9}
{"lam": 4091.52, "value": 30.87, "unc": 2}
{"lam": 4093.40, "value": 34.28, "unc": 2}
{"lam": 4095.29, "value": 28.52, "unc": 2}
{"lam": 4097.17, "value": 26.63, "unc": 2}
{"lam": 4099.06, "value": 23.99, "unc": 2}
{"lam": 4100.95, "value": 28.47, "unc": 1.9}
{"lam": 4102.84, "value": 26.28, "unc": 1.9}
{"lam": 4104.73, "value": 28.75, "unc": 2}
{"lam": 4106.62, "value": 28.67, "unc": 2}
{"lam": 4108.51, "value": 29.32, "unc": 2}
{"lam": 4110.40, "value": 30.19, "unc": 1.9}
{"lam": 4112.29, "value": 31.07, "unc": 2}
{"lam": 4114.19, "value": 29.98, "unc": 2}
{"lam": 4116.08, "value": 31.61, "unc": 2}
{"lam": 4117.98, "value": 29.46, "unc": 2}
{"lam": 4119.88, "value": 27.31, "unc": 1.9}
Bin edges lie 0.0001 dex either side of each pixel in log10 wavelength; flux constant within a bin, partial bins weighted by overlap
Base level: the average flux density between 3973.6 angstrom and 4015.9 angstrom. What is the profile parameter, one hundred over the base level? 3.7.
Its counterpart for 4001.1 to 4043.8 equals 3.4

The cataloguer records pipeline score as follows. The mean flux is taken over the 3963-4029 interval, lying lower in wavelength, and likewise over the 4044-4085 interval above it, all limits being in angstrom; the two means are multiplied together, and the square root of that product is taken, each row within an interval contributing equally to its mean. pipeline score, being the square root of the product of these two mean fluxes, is 27.2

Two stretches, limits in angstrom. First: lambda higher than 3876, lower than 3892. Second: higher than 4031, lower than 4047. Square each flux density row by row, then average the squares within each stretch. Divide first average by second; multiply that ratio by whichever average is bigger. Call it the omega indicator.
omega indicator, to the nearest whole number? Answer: 327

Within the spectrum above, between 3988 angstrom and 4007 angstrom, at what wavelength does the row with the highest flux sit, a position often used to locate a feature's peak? 4000.22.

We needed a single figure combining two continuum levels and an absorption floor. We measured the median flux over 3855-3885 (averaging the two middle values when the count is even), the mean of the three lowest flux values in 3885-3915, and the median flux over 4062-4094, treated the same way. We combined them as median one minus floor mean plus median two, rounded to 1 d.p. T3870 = 29.5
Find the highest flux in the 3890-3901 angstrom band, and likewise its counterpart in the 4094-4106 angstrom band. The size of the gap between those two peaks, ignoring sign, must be 6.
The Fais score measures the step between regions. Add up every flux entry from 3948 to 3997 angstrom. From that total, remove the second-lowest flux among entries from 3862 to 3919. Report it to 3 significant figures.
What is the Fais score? 555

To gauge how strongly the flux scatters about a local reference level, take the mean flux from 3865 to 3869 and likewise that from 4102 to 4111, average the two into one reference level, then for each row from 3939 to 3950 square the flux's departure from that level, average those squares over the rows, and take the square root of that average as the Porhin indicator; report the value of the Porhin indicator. 4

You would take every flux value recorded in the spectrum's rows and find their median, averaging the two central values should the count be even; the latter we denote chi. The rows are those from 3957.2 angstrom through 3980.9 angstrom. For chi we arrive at 18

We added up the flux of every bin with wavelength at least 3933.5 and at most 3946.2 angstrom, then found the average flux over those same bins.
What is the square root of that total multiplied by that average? 40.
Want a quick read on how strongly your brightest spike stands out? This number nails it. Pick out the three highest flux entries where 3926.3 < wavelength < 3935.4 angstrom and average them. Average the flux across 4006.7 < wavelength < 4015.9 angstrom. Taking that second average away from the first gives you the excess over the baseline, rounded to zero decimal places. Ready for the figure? -17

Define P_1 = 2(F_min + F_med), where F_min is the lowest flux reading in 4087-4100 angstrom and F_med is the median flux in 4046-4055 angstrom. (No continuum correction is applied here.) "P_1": 103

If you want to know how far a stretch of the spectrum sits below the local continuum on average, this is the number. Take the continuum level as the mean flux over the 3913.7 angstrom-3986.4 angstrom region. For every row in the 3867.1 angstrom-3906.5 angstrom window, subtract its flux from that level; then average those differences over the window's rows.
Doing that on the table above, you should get -1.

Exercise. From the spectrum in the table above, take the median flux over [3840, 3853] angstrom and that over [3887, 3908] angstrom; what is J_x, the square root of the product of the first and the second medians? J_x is 19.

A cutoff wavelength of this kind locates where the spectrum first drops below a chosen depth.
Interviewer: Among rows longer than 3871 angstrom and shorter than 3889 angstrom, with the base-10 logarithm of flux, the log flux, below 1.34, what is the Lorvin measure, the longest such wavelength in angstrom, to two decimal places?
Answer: 3887.62 angstrom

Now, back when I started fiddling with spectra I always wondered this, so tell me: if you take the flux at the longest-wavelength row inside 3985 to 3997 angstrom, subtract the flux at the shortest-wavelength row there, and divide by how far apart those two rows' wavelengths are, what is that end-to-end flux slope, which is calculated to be 0.45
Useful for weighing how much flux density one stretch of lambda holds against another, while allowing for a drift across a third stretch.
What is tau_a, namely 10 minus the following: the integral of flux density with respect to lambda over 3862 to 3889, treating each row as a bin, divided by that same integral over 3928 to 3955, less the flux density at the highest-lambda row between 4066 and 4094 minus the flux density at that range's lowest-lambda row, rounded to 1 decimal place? 13.7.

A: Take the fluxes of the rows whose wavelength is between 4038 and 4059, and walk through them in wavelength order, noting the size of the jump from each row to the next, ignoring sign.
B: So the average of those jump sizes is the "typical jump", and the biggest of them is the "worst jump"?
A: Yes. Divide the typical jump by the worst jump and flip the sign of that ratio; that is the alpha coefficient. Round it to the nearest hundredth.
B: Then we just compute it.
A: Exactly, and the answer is -0.61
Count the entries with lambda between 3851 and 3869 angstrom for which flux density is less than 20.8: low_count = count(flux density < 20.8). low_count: 10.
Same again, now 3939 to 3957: 8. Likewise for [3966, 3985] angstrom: 7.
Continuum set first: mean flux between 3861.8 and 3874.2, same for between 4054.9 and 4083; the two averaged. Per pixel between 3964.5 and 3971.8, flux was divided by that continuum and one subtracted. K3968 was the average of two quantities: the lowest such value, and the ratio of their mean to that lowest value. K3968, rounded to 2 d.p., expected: 0.07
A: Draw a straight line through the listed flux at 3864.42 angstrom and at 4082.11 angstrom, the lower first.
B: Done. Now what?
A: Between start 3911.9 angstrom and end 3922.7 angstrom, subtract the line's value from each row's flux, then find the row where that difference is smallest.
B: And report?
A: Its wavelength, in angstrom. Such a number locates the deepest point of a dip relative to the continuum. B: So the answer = 3919.98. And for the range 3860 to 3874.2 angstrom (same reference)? 3867.98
